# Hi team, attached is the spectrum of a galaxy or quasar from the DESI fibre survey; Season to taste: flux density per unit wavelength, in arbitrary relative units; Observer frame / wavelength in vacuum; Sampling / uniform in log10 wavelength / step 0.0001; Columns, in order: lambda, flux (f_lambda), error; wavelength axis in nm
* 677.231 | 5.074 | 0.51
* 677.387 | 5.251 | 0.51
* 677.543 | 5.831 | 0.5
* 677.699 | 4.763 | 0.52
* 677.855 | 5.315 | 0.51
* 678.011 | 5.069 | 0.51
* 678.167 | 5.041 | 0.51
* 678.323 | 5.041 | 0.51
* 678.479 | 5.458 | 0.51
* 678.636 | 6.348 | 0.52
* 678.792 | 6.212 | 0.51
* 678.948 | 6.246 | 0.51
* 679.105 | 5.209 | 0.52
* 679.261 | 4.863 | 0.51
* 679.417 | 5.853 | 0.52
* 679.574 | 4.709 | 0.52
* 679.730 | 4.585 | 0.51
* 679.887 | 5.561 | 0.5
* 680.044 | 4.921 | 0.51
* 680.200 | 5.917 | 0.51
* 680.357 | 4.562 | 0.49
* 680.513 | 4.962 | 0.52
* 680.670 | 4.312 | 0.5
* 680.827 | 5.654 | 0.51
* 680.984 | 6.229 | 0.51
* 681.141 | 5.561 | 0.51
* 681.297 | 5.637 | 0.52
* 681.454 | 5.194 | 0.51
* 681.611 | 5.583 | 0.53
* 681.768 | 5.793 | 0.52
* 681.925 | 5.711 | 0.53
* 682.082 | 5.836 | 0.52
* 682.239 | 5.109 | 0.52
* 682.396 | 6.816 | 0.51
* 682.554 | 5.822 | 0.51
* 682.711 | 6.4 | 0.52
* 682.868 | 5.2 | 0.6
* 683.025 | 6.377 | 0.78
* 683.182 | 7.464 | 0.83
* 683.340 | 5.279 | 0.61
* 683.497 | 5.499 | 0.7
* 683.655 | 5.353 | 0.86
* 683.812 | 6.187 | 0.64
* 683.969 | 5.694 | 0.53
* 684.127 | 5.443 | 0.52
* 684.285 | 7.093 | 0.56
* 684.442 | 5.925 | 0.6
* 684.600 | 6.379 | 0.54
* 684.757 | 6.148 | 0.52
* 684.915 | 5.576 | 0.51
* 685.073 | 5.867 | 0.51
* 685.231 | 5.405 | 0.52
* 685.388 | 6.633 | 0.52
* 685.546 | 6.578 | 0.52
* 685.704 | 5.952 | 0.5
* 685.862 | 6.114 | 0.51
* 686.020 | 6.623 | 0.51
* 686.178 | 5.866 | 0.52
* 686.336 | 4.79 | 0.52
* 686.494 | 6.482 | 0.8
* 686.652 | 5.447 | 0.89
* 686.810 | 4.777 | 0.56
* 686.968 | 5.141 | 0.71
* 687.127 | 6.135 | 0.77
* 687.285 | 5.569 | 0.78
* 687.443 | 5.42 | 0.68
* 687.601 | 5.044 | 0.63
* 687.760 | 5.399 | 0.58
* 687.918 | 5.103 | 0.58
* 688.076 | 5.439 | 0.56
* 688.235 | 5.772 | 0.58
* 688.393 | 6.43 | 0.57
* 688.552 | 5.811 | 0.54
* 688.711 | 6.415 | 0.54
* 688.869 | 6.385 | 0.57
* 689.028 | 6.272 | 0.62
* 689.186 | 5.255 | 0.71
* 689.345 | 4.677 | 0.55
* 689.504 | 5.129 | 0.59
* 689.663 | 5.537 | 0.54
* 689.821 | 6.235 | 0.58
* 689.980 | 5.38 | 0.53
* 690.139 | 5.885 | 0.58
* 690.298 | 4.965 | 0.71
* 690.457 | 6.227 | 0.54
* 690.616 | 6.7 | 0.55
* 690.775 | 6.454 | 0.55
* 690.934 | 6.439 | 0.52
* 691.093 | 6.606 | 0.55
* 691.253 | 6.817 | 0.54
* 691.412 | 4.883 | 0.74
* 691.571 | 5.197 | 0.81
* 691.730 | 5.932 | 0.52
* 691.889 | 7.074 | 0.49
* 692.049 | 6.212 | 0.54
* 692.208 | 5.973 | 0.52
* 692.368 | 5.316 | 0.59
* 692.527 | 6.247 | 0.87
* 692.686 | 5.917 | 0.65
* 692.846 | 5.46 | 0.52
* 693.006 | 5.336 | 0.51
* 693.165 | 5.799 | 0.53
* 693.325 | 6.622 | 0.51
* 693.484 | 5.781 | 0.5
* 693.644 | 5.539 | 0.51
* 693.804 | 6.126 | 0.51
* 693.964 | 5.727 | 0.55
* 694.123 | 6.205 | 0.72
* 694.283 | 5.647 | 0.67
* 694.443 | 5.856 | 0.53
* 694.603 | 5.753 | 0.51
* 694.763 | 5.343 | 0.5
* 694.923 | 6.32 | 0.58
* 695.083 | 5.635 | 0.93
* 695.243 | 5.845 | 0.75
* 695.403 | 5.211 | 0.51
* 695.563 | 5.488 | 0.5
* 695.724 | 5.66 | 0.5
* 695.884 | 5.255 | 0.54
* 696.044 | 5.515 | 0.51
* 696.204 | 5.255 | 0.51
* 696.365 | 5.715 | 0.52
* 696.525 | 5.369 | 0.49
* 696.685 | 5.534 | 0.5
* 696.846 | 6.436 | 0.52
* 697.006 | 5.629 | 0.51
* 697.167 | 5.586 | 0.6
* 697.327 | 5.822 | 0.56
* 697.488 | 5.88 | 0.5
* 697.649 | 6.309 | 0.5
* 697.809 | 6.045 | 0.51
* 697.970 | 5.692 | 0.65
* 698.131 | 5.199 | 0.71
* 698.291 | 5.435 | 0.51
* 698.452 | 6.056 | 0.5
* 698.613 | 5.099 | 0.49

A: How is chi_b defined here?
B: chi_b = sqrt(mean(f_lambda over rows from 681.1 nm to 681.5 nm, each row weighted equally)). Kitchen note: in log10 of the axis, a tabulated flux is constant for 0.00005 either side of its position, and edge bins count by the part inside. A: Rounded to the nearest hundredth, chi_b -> 2.34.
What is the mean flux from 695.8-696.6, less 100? -94.6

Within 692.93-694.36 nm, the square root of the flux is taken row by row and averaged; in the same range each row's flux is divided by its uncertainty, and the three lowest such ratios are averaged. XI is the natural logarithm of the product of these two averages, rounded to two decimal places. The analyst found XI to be 3.10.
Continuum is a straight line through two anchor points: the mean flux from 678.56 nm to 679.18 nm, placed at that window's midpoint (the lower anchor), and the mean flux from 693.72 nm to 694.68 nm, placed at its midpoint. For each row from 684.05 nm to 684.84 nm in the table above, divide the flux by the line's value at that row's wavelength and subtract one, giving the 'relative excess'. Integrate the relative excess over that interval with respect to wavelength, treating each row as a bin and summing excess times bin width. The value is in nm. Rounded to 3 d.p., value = 0.031 nm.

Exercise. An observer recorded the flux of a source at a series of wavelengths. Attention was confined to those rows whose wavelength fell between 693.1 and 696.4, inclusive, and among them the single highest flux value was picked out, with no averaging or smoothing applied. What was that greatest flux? 6.622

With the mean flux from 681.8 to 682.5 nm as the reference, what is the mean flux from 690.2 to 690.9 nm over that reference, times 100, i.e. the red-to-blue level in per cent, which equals 104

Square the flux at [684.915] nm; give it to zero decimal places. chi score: 31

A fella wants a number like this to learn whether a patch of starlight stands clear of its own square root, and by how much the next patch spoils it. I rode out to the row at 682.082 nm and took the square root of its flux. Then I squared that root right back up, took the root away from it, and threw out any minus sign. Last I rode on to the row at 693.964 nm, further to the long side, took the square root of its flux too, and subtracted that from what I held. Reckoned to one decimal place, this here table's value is 1.0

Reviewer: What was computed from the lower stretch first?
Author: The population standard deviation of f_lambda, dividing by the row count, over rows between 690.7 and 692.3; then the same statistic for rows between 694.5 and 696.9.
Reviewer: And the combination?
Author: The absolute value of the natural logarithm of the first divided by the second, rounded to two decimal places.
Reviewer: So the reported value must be 0.62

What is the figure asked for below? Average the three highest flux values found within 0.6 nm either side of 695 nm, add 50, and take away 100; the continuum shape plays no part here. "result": -44.0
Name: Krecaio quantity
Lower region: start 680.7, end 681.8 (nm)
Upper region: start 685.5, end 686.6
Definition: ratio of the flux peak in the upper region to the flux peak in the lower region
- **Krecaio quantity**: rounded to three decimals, 1.063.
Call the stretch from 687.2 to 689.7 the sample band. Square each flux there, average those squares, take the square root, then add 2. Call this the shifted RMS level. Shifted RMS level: 7.63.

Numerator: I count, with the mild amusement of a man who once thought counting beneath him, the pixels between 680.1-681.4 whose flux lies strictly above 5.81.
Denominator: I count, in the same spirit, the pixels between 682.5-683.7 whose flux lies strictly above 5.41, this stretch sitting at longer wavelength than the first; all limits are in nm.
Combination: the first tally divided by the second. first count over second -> 0.40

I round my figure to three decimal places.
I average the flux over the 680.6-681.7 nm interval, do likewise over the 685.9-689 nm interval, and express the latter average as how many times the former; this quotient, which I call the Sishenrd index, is 1.043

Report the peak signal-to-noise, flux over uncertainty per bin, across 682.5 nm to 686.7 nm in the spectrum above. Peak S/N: 13.0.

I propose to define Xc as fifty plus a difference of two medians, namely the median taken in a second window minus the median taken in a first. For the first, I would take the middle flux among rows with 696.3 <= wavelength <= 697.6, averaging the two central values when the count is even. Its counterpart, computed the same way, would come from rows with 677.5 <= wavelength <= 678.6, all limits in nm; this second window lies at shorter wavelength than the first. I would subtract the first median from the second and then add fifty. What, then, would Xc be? 49.4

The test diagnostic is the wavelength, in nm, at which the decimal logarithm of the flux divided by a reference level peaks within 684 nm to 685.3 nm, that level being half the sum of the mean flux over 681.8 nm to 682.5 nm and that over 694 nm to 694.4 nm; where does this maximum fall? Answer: 684.285 nm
